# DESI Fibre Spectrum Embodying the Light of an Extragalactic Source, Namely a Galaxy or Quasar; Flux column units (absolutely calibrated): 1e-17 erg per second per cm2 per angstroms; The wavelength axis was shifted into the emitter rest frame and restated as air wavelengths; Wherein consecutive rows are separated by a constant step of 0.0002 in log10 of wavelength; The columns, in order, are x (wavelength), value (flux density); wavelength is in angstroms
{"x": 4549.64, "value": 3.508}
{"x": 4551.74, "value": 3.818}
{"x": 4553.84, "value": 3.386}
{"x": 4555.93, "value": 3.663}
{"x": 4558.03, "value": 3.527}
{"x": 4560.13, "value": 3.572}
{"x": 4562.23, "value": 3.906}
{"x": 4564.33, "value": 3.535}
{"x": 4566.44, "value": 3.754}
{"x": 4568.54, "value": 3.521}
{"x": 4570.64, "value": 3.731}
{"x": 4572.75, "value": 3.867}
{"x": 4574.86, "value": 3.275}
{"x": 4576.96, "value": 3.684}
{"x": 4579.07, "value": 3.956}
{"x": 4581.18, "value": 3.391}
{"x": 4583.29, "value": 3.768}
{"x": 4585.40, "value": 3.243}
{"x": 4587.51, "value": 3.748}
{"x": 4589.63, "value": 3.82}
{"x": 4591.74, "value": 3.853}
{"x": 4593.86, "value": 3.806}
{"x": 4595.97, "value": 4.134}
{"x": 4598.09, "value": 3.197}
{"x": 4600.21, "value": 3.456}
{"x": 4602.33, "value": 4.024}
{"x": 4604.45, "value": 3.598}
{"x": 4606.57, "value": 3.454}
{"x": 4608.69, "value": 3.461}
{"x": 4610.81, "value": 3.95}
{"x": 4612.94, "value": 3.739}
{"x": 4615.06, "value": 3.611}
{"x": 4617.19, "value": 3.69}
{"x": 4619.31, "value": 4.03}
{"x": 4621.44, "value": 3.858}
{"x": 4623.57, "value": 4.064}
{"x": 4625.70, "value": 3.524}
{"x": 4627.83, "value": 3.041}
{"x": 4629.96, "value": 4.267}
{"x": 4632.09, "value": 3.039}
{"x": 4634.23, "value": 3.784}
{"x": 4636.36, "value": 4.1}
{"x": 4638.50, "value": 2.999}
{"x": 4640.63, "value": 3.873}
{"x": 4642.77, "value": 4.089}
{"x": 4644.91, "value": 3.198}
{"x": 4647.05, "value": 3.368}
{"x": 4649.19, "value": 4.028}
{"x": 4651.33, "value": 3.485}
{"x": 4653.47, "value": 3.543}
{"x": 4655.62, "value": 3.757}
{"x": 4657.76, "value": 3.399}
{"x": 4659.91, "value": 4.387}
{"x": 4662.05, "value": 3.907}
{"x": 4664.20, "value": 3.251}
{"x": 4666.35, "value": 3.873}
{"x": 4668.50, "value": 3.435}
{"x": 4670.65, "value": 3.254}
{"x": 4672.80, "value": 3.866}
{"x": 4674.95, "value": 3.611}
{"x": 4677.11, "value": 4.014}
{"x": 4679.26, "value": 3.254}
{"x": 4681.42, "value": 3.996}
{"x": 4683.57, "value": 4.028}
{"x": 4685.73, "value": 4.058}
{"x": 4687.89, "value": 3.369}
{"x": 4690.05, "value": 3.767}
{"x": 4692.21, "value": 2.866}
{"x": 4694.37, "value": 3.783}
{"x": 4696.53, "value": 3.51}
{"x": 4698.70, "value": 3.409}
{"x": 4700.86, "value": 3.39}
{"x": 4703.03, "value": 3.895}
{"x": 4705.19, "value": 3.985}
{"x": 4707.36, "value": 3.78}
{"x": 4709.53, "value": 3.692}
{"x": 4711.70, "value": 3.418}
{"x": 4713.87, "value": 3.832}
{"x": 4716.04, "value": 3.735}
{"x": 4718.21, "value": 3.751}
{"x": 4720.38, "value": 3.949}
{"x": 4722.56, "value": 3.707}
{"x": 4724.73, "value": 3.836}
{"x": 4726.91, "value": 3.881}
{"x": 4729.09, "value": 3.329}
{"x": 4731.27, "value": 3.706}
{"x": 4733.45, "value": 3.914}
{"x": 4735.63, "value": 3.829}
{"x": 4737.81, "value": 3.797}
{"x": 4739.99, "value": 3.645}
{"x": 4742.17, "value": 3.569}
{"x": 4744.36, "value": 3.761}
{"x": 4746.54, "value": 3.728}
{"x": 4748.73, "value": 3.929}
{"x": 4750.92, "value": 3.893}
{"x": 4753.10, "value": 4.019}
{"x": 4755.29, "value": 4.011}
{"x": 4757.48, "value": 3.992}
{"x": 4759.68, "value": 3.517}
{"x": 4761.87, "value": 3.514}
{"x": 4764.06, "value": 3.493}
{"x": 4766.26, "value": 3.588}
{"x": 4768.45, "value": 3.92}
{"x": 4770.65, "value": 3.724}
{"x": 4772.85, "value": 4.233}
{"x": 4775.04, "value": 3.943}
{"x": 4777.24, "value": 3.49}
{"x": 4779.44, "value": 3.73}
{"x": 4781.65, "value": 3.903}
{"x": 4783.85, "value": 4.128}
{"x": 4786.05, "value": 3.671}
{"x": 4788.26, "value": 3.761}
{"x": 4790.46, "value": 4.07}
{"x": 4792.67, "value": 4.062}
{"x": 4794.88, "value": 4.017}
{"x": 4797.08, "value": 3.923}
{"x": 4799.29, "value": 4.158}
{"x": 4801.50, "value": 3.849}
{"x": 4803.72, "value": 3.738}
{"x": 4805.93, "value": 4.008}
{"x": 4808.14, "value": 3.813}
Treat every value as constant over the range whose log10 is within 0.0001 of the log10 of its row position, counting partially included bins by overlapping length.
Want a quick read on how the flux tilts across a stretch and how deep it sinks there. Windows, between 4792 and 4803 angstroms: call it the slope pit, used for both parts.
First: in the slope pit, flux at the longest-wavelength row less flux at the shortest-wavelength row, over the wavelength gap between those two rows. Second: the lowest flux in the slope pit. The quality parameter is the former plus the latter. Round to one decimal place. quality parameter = 3.8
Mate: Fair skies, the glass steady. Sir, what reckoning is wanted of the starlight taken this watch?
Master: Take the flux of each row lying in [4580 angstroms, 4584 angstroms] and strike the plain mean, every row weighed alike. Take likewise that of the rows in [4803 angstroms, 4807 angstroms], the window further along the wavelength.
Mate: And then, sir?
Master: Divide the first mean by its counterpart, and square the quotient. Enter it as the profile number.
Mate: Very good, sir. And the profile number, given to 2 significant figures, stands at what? 0.85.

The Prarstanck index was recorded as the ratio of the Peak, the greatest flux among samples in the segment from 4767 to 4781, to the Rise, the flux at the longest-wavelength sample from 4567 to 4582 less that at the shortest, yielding -33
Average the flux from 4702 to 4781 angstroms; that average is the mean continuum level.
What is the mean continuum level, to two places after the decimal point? 3.77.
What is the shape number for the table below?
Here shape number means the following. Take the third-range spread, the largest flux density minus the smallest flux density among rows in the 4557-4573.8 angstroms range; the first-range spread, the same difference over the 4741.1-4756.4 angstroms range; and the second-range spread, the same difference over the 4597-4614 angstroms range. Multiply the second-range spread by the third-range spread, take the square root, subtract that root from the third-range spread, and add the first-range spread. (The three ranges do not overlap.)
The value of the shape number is 0.27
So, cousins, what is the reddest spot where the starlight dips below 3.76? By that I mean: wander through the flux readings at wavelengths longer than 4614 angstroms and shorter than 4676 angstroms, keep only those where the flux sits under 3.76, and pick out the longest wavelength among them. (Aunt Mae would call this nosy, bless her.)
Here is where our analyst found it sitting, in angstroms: 4674.95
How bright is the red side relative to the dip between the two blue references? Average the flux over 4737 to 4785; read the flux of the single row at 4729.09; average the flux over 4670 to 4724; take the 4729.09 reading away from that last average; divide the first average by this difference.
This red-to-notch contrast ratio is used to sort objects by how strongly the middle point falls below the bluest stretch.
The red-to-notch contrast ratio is 11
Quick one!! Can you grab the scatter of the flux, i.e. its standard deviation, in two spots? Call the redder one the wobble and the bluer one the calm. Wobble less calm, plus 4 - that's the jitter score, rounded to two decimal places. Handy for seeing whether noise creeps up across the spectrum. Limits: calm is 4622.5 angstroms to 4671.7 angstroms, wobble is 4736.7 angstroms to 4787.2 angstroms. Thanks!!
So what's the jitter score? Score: 3.80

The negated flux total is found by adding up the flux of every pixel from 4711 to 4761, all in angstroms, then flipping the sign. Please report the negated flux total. -87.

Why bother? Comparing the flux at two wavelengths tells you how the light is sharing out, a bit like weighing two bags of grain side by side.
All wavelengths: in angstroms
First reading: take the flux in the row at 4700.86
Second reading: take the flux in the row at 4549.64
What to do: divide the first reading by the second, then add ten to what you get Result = 11.0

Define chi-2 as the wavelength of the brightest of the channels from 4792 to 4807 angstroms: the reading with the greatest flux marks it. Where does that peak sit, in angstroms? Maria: 4799.29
